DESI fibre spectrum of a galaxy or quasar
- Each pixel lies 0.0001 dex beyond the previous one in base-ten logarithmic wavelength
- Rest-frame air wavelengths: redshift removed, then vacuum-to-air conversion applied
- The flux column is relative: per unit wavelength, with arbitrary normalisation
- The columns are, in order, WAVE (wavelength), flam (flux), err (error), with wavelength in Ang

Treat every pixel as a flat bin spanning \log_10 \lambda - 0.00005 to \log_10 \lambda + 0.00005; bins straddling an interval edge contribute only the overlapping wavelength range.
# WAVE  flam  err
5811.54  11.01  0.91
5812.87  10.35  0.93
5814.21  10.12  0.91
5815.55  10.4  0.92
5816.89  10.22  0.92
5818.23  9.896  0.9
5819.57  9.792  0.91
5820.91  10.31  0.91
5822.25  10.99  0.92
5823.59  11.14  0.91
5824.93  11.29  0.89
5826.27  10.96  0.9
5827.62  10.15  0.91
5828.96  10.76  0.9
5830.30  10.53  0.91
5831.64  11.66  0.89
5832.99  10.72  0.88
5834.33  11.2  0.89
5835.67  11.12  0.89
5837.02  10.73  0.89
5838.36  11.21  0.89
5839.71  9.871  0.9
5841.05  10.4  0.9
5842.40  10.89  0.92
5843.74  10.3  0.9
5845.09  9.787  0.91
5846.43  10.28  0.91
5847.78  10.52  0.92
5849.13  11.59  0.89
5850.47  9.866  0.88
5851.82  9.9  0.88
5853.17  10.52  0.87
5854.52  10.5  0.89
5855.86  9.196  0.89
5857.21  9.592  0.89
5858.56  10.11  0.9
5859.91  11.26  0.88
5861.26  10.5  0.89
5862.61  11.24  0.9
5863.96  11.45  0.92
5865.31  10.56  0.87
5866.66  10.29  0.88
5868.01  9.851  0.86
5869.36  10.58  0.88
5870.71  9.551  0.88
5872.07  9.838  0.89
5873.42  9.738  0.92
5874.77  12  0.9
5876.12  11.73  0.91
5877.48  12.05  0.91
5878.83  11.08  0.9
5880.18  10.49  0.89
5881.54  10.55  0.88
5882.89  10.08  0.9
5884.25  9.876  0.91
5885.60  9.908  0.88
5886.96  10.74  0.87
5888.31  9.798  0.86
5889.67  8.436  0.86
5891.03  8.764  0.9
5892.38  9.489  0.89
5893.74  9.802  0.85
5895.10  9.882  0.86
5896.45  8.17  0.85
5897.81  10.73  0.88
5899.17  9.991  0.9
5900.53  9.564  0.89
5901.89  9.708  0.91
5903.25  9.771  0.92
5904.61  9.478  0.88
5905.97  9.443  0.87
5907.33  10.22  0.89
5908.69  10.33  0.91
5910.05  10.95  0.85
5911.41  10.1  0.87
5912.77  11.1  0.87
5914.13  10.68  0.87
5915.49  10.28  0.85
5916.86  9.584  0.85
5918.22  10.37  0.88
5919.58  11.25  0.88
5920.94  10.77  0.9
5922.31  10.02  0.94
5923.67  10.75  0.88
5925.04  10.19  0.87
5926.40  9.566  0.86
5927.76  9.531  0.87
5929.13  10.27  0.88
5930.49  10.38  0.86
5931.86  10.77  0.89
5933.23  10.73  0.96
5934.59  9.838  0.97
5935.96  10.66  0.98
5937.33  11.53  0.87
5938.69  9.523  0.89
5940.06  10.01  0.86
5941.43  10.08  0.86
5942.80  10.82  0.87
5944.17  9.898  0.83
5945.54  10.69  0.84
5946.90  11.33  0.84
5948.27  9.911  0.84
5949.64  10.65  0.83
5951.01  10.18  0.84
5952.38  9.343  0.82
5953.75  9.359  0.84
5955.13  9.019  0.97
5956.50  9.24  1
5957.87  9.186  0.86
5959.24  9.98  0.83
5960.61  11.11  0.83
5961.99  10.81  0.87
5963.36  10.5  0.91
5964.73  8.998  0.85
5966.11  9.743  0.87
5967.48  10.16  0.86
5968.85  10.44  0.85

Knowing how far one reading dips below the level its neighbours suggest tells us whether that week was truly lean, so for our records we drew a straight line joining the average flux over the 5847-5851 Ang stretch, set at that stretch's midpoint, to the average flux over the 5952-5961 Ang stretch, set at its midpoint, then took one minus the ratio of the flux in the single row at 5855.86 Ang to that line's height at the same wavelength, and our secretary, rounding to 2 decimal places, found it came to 0.13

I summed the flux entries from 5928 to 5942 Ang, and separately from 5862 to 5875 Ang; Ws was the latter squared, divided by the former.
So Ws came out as 106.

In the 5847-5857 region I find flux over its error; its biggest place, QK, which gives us 5849.13 Ang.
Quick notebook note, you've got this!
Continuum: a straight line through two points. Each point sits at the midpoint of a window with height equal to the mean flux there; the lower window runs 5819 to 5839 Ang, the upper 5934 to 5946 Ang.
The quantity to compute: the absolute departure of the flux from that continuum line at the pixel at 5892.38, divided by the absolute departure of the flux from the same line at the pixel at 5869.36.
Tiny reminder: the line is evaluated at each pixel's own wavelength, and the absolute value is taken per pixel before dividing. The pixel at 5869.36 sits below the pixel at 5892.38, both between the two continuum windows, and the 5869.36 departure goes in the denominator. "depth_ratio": 14.0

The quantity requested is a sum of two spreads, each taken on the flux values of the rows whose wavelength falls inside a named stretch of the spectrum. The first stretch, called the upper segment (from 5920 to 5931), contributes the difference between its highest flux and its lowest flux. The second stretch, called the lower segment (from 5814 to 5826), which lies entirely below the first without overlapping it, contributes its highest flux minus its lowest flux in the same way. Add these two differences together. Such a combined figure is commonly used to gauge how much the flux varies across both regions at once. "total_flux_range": 2.7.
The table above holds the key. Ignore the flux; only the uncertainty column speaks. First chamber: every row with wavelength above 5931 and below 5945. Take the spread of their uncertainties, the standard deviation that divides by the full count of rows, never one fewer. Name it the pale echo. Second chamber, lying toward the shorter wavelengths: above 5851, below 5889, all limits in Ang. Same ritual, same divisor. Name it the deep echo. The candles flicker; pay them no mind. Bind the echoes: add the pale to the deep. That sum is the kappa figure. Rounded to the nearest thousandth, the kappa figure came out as 0.066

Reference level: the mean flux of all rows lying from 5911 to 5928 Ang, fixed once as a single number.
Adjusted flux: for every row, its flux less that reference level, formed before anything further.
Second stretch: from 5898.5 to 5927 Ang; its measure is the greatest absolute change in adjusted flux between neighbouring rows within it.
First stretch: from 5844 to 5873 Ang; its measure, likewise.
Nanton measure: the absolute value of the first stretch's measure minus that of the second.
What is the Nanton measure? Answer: 0.72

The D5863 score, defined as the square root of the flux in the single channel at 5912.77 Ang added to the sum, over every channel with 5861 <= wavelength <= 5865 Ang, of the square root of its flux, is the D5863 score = 13.3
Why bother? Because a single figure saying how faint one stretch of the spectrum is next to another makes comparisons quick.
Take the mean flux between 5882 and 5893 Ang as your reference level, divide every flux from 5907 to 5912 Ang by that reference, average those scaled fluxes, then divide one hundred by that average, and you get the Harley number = 92.7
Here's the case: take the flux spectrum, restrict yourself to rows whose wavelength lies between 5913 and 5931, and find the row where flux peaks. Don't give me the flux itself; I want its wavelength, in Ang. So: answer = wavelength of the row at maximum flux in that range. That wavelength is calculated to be 5919.58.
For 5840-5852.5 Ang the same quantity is 5849.13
